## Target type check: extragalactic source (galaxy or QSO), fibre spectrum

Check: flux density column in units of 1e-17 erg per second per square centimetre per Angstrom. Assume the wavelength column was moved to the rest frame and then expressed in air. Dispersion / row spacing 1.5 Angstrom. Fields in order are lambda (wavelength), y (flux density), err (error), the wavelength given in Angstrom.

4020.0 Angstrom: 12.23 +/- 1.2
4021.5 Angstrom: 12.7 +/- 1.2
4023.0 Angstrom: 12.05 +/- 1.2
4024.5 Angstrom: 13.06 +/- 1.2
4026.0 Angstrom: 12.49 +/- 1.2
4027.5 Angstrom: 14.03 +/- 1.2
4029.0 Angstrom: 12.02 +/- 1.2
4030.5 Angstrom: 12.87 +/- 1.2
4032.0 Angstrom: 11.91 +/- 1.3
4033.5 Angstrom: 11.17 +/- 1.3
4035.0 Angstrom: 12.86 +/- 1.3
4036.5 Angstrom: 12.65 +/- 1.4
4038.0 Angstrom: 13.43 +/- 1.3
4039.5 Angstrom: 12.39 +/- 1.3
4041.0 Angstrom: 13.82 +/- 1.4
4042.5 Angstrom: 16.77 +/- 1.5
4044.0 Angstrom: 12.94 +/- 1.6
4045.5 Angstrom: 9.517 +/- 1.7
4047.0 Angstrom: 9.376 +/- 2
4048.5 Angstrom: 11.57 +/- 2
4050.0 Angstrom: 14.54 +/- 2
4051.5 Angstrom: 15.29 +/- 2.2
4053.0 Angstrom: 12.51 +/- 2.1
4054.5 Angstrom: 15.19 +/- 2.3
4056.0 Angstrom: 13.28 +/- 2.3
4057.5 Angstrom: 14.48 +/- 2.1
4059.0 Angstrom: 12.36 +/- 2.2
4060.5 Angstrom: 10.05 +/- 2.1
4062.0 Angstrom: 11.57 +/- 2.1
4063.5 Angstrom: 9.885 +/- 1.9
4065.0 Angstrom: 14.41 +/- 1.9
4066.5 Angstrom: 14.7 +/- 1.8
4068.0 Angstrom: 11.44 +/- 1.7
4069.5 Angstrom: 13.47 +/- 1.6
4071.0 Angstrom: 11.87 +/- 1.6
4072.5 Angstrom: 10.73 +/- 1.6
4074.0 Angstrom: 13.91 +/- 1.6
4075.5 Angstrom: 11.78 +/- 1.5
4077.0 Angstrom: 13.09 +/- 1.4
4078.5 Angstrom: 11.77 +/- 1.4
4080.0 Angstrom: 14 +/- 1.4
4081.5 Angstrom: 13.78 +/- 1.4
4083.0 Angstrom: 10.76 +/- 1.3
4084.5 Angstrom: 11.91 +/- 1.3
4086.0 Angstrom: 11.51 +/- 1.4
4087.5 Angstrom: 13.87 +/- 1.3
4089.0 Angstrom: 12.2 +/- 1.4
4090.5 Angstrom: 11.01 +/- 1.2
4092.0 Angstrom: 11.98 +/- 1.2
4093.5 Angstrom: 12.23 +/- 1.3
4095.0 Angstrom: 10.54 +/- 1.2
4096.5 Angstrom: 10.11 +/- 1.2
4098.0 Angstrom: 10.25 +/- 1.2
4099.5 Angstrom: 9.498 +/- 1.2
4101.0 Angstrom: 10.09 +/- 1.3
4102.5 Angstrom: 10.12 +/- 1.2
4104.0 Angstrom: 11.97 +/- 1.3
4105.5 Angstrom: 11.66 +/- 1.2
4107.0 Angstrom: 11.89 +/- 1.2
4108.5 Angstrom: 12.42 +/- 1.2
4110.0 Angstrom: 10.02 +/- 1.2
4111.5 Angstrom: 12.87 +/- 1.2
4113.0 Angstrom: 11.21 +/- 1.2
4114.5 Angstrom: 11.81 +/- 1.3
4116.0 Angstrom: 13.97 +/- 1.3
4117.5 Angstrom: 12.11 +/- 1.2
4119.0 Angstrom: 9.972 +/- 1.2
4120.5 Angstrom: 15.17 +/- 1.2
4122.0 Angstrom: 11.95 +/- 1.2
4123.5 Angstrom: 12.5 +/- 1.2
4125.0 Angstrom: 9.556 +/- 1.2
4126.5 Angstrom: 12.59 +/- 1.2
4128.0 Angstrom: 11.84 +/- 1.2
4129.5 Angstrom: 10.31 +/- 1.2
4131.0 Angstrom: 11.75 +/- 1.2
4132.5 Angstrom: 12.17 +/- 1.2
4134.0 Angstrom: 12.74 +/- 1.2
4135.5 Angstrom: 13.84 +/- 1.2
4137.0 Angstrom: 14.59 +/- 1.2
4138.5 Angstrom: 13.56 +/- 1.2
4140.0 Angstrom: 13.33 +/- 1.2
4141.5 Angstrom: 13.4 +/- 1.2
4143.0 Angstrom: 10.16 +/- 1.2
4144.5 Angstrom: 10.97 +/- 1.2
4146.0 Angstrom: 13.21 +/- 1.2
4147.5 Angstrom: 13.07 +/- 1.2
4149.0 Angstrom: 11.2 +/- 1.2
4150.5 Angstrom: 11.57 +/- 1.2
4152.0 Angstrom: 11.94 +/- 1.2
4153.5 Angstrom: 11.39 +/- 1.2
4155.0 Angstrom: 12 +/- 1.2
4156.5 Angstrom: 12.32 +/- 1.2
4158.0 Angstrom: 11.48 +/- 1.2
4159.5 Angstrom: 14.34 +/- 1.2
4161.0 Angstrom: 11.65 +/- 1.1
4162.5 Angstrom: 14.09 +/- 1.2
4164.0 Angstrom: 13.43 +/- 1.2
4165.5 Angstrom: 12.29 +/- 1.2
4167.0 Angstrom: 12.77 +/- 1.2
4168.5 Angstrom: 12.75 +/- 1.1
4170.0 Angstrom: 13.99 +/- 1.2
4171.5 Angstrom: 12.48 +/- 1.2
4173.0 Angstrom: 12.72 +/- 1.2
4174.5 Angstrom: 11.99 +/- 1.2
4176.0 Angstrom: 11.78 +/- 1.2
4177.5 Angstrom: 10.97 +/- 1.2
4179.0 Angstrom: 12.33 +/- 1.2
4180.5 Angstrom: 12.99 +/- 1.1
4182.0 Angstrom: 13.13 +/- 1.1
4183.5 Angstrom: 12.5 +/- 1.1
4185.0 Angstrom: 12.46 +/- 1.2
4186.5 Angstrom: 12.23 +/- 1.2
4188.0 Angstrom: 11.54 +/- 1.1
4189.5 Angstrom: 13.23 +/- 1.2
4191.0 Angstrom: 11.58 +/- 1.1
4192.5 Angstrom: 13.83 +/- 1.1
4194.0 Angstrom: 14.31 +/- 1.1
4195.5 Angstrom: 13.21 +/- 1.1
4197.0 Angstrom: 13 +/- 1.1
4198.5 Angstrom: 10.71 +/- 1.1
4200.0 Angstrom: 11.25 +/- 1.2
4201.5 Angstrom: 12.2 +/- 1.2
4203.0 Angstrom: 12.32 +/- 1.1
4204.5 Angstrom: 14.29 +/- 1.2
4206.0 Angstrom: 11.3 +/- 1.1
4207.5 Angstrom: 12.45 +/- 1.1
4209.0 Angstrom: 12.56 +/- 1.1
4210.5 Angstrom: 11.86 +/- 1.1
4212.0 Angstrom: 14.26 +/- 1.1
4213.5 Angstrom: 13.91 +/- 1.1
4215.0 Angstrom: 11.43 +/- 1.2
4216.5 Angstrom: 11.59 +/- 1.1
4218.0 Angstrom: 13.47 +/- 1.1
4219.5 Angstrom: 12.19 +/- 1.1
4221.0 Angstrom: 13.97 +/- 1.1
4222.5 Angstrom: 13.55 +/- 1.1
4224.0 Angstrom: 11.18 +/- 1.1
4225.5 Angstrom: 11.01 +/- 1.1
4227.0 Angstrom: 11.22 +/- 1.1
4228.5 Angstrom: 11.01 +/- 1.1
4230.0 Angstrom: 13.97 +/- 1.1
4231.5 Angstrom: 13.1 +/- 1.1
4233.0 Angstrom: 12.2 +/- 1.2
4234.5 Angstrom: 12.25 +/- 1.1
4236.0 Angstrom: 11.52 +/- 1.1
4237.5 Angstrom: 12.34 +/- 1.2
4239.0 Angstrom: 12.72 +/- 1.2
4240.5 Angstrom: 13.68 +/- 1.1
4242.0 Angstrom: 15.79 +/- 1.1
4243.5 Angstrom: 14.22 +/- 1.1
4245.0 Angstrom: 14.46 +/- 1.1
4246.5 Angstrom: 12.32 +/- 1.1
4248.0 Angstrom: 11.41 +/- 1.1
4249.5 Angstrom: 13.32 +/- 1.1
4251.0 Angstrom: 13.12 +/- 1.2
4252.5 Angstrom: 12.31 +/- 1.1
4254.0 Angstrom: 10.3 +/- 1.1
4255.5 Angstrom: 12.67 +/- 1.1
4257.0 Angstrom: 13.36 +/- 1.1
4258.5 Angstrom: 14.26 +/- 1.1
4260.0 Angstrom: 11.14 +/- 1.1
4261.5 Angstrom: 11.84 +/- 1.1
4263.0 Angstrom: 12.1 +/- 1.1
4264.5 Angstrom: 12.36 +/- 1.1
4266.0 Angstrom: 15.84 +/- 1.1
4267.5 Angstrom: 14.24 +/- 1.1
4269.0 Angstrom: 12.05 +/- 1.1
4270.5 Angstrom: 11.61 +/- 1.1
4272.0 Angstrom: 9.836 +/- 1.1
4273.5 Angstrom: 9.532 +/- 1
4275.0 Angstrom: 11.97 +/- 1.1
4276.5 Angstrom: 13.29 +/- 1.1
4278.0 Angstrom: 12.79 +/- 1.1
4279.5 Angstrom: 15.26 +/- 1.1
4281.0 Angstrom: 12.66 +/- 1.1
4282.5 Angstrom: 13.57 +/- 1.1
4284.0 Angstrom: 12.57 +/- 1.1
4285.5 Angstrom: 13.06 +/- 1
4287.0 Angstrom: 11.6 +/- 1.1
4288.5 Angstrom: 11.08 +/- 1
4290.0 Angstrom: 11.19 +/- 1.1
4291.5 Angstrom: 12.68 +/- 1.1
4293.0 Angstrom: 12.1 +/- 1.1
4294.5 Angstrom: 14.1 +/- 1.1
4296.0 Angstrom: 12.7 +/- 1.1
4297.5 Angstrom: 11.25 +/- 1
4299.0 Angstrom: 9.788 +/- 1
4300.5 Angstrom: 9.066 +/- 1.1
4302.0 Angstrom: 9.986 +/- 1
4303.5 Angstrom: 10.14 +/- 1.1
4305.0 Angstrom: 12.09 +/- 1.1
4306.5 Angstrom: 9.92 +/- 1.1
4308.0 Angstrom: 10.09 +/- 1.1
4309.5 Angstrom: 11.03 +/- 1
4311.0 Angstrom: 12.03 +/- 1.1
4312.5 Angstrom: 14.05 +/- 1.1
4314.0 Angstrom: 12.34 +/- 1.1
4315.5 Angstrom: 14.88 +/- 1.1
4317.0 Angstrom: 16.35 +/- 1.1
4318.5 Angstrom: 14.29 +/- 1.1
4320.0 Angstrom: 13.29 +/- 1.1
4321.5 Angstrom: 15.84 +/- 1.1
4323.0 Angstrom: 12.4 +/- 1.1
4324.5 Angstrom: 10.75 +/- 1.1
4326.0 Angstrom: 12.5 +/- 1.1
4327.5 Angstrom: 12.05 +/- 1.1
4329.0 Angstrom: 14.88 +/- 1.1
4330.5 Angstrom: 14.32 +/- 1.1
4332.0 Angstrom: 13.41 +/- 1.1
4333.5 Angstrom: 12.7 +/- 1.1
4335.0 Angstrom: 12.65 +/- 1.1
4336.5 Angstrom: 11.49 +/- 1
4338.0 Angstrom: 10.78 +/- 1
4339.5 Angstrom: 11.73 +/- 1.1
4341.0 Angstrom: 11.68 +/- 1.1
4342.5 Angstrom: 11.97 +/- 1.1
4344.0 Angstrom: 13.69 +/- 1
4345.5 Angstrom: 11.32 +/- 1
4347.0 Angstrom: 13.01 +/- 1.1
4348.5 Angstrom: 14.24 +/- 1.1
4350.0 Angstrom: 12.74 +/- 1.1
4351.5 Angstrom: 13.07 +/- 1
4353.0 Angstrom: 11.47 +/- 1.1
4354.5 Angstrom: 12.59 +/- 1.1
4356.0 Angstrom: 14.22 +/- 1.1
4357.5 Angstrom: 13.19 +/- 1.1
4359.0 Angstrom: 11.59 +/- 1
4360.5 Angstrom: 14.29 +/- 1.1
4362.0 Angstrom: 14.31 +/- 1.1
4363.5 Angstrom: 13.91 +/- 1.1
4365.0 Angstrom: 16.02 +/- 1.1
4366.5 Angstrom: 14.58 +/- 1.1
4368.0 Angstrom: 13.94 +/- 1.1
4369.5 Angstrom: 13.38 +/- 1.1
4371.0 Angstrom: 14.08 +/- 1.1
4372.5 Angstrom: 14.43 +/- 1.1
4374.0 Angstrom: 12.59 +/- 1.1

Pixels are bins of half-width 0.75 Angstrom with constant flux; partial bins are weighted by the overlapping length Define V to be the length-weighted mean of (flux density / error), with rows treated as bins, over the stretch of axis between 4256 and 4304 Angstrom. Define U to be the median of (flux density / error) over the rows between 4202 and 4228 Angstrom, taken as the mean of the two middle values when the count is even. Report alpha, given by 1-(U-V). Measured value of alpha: 1.0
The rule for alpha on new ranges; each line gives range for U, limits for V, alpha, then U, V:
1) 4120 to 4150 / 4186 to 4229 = 1.7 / 10.5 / 11.1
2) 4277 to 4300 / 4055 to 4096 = -2.5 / 11.5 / 8.0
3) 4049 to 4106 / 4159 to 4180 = 3.5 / 8.2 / 10.7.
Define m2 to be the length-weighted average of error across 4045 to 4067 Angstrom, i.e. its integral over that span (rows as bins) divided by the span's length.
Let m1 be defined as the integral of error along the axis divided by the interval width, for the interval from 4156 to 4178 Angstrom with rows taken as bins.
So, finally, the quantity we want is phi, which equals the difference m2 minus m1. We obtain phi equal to 0.87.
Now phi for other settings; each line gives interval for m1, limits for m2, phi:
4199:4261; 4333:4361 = -0.05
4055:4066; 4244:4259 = -0.97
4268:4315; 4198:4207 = 0.07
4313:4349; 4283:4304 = -0.02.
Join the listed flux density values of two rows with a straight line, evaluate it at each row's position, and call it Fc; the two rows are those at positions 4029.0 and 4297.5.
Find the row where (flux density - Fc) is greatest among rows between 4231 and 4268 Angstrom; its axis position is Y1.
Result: 4266.0 Angstrom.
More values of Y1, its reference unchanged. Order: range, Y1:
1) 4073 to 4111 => 4080.0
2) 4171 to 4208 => 4204.5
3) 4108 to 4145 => 4120.5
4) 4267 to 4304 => 4279.5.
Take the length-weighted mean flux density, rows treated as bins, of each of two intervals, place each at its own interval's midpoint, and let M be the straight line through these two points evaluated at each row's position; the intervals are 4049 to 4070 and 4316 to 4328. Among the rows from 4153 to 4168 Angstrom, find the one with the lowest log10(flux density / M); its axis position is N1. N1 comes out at 4153.5 Angstrom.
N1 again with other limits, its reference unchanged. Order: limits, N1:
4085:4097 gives 4096.5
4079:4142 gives 4099.5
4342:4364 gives 4345.5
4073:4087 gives 4083.0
